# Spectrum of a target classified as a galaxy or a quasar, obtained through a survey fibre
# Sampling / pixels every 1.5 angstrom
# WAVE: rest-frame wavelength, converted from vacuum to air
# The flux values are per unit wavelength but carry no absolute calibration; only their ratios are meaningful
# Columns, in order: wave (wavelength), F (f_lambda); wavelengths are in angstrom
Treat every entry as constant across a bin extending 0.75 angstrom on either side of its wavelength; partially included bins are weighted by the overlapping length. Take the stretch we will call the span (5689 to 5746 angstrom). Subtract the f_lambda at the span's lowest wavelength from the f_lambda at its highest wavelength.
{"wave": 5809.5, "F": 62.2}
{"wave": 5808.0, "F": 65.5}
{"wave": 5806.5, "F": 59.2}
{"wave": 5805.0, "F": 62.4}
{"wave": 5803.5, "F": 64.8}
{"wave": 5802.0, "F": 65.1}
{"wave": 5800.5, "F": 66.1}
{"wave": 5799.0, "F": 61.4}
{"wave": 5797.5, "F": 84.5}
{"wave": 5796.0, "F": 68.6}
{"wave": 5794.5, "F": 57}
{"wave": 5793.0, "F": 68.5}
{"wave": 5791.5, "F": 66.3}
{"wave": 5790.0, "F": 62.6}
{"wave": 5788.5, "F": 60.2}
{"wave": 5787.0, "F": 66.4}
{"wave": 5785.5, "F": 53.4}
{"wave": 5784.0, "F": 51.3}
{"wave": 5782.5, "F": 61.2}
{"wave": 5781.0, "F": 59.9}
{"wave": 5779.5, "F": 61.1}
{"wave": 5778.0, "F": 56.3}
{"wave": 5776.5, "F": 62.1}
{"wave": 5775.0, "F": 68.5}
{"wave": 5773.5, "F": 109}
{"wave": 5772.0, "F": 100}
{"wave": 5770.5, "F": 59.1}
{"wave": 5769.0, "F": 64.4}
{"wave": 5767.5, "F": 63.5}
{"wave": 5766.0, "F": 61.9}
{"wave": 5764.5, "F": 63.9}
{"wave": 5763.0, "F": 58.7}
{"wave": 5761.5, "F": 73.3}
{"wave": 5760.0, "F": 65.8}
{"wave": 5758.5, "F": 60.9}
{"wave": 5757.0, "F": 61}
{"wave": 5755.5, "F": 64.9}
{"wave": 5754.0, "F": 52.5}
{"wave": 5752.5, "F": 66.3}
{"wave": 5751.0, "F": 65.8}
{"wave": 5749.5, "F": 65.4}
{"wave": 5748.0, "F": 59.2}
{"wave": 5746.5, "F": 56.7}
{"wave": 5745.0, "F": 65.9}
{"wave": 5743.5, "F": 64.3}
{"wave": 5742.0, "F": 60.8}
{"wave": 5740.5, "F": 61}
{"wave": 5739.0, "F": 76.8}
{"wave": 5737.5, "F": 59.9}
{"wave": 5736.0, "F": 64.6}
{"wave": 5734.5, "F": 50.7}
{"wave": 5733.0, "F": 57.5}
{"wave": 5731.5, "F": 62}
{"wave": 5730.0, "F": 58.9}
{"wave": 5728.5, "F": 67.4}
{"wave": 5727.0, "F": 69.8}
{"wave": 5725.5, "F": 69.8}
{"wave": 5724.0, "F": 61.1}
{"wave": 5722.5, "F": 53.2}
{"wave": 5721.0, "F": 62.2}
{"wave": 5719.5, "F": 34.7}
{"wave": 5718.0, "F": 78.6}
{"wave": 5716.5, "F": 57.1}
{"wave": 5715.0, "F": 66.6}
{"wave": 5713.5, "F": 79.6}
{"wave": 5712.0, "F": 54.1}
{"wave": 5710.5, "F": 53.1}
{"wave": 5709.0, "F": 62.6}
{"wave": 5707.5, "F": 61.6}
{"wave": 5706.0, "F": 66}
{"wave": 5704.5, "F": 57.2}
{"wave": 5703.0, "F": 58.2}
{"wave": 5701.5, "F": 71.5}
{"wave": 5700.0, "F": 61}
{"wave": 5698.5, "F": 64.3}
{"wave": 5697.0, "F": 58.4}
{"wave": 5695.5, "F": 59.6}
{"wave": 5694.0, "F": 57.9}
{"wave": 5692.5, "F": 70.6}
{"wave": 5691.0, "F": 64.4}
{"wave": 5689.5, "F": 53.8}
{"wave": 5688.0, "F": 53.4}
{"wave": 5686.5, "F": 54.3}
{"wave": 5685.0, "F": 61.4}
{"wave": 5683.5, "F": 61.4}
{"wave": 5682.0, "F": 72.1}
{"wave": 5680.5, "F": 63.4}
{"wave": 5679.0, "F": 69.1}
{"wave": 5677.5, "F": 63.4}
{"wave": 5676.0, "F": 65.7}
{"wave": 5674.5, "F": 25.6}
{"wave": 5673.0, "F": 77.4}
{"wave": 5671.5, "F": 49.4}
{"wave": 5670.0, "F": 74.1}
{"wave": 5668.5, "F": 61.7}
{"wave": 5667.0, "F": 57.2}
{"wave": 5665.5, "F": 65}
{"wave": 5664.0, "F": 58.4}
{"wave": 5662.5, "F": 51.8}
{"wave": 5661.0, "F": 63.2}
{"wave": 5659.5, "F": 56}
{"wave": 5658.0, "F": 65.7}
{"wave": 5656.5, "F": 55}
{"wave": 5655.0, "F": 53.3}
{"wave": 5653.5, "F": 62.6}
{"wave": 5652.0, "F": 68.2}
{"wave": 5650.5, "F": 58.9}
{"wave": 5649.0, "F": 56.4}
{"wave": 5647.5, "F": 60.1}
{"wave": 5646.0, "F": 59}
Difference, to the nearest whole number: 12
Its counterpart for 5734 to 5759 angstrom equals 10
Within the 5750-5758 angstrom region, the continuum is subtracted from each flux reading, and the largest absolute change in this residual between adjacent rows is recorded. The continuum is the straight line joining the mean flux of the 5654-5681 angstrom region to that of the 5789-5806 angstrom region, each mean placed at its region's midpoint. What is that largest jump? 13.9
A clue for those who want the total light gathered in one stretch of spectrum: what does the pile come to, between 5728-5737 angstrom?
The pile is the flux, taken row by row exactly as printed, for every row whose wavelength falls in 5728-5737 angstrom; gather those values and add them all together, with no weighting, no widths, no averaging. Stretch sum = 361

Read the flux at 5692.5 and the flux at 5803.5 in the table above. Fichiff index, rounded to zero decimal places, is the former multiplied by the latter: 4575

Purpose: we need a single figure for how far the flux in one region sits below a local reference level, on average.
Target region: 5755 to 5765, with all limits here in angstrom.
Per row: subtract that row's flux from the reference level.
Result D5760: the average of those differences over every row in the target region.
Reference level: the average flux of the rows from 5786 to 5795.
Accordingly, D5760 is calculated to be -1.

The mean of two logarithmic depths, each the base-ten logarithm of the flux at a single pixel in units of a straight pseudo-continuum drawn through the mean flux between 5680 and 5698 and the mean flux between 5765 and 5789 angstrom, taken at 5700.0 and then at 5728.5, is 0.012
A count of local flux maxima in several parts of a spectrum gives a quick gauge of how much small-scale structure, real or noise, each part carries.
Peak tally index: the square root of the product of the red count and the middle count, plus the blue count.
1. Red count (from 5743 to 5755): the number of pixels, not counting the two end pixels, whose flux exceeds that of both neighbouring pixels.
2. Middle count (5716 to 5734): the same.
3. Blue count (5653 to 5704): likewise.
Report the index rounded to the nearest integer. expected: 14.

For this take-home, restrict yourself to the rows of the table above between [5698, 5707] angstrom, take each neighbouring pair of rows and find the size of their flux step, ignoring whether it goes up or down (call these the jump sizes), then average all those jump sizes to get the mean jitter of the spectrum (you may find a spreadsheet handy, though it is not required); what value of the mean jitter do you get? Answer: 7.4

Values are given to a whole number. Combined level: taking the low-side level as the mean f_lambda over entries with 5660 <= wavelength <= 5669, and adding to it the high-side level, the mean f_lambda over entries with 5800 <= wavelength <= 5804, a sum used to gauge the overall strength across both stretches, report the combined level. 125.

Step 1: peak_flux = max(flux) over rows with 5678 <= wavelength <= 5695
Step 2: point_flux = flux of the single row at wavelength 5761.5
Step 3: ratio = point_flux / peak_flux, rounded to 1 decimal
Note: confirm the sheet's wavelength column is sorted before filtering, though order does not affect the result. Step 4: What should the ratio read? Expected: 1.0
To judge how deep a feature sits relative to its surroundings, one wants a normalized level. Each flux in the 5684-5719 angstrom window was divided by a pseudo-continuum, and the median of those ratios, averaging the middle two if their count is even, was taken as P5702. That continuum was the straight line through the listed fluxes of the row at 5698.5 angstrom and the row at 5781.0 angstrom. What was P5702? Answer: 0.94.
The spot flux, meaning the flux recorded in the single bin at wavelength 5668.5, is 61.7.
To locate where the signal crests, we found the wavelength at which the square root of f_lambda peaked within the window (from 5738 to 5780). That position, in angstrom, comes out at 5773.5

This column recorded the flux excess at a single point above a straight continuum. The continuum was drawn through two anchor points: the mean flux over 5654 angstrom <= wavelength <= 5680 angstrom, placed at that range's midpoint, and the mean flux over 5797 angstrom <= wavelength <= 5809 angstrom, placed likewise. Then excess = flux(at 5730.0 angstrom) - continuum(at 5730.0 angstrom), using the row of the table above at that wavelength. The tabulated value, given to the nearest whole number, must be -4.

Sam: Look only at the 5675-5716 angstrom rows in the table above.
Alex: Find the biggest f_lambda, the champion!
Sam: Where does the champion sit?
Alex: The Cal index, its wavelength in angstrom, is 5713.5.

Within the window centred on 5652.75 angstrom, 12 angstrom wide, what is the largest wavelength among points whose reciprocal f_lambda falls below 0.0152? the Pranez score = 5652.0 angstrom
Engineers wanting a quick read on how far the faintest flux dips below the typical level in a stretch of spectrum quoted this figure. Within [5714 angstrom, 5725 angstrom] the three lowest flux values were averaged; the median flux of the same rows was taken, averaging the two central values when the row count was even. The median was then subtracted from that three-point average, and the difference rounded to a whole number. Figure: -13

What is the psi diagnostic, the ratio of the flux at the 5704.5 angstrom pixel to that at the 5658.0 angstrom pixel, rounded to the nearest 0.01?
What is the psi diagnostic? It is 0.87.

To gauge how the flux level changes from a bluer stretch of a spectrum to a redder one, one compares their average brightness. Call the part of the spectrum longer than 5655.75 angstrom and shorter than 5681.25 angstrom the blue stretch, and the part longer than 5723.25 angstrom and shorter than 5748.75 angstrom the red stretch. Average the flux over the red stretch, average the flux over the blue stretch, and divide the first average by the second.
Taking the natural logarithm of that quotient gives 0.042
